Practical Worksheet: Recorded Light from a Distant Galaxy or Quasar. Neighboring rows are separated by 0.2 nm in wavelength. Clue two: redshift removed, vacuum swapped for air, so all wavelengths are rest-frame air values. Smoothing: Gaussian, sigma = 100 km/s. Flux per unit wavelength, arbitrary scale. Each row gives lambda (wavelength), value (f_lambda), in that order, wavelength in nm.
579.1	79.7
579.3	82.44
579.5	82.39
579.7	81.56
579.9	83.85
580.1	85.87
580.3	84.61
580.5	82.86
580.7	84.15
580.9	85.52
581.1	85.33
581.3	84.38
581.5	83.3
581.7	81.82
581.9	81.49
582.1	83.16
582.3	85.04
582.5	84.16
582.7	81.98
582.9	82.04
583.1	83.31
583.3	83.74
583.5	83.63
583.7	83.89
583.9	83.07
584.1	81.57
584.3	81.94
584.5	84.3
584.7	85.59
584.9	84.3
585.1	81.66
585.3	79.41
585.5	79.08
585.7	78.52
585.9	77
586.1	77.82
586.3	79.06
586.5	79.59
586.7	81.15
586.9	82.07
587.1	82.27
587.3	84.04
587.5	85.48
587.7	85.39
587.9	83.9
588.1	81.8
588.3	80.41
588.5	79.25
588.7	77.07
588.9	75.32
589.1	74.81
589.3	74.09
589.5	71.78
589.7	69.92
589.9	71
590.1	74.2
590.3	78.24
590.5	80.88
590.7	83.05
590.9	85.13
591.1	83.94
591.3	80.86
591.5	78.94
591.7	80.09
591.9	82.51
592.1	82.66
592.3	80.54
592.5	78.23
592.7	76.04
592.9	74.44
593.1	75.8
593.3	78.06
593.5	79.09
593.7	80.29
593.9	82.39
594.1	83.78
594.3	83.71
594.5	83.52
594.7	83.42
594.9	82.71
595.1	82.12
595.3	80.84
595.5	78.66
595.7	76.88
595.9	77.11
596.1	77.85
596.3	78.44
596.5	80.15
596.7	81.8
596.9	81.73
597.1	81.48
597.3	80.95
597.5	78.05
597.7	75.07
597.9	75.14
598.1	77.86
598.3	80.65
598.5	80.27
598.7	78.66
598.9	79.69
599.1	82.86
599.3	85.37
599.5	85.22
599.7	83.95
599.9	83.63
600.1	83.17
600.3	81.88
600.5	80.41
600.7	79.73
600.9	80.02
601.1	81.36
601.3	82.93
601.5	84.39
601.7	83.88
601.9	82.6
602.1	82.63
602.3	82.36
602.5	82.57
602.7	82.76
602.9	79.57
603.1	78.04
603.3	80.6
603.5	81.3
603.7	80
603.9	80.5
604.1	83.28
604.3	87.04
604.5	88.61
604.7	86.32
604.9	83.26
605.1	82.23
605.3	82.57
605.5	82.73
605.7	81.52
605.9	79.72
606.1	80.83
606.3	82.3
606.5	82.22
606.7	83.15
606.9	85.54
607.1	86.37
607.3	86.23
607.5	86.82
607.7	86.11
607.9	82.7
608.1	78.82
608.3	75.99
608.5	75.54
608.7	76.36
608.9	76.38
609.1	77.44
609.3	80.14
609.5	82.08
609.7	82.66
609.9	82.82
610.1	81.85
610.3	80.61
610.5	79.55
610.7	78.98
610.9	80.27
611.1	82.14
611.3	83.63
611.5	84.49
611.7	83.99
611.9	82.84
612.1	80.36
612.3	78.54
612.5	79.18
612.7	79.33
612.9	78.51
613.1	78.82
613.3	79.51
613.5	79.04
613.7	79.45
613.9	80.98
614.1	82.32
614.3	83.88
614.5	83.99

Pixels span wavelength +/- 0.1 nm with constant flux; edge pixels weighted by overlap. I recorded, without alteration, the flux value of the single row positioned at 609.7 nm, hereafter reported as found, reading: 82.66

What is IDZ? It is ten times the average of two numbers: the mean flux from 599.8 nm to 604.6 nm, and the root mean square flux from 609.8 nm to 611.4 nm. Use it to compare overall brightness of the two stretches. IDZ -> 817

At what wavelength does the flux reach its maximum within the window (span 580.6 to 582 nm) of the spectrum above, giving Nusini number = 580.9 nm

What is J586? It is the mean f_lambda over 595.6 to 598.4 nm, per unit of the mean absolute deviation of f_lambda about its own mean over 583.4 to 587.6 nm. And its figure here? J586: 38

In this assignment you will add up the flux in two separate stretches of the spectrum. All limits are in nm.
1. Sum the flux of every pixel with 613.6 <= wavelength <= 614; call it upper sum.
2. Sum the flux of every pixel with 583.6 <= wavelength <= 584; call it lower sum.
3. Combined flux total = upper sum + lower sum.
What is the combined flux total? 327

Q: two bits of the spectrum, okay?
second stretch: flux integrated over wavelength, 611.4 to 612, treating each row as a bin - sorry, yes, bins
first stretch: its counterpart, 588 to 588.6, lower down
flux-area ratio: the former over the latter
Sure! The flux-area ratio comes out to 1.04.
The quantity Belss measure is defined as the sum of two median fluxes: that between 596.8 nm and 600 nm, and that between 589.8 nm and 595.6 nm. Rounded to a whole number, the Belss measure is 162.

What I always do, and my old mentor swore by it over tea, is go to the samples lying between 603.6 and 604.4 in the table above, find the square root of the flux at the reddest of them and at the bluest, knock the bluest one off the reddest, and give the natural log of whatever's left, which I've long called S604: -1.0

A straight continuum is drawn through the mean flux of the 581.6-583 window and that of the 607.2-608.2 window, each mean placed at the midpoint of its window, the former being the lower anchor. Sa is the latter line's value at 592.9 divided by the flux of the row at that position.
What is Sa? 1.12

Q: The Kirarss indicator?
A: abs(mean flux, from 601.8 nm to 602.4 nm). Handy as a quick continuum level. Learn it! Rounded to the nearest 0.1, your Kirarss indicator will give 82.5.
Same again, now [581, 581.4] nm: 84.9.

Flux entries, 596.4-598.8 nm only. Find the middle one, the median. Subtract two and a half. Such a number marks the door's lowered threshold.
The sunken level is 77.7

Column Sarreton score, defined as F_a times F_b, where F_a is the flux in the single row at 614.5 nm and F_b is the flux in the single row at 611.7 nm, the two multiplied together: 7054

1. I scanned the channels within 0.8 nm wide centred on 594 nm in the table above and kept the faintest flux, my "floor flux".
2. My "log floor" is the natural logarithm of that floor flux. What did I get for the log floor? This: 4.39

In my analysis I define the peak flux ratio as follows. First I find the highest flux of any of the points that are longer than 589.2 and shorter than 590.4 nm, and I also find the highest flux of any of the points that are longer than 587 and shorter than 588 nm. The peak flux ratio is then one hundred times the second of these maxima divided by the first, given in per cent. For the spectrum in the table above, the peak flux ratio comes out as 109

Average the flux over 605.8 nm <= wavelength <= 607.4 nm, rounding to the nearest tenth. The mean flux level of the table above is 83.3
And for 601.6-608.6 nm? 82.5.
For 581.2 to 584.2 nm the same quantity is 83.1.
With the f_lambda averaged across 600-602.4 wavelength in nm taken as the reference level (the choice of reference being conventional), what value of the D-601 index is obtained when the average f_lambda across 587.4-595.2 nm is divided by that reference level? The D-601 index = 0.97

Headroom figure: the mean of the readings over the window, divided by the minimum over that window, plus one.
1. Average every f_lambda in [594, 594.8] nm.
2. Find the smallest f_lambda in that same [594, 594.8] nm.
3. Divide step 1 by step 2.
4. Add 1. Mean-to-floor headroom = 2.00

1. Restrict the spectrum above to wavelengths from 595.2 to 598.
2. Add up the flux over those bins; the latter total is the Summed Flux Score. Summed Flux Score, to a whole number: 1104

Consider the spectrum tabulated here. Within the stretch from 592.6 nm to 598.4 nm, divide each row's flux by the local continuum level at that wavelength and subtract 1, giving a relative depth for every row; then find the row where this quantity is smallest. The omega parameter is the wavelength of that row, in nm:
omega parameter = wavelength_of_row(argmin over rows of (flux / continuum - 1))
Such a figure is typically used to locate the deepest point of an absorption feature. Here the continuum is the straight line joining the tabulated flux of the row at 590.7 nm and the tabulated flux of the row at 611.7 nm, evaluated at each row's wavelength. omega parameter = 592.9 nm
